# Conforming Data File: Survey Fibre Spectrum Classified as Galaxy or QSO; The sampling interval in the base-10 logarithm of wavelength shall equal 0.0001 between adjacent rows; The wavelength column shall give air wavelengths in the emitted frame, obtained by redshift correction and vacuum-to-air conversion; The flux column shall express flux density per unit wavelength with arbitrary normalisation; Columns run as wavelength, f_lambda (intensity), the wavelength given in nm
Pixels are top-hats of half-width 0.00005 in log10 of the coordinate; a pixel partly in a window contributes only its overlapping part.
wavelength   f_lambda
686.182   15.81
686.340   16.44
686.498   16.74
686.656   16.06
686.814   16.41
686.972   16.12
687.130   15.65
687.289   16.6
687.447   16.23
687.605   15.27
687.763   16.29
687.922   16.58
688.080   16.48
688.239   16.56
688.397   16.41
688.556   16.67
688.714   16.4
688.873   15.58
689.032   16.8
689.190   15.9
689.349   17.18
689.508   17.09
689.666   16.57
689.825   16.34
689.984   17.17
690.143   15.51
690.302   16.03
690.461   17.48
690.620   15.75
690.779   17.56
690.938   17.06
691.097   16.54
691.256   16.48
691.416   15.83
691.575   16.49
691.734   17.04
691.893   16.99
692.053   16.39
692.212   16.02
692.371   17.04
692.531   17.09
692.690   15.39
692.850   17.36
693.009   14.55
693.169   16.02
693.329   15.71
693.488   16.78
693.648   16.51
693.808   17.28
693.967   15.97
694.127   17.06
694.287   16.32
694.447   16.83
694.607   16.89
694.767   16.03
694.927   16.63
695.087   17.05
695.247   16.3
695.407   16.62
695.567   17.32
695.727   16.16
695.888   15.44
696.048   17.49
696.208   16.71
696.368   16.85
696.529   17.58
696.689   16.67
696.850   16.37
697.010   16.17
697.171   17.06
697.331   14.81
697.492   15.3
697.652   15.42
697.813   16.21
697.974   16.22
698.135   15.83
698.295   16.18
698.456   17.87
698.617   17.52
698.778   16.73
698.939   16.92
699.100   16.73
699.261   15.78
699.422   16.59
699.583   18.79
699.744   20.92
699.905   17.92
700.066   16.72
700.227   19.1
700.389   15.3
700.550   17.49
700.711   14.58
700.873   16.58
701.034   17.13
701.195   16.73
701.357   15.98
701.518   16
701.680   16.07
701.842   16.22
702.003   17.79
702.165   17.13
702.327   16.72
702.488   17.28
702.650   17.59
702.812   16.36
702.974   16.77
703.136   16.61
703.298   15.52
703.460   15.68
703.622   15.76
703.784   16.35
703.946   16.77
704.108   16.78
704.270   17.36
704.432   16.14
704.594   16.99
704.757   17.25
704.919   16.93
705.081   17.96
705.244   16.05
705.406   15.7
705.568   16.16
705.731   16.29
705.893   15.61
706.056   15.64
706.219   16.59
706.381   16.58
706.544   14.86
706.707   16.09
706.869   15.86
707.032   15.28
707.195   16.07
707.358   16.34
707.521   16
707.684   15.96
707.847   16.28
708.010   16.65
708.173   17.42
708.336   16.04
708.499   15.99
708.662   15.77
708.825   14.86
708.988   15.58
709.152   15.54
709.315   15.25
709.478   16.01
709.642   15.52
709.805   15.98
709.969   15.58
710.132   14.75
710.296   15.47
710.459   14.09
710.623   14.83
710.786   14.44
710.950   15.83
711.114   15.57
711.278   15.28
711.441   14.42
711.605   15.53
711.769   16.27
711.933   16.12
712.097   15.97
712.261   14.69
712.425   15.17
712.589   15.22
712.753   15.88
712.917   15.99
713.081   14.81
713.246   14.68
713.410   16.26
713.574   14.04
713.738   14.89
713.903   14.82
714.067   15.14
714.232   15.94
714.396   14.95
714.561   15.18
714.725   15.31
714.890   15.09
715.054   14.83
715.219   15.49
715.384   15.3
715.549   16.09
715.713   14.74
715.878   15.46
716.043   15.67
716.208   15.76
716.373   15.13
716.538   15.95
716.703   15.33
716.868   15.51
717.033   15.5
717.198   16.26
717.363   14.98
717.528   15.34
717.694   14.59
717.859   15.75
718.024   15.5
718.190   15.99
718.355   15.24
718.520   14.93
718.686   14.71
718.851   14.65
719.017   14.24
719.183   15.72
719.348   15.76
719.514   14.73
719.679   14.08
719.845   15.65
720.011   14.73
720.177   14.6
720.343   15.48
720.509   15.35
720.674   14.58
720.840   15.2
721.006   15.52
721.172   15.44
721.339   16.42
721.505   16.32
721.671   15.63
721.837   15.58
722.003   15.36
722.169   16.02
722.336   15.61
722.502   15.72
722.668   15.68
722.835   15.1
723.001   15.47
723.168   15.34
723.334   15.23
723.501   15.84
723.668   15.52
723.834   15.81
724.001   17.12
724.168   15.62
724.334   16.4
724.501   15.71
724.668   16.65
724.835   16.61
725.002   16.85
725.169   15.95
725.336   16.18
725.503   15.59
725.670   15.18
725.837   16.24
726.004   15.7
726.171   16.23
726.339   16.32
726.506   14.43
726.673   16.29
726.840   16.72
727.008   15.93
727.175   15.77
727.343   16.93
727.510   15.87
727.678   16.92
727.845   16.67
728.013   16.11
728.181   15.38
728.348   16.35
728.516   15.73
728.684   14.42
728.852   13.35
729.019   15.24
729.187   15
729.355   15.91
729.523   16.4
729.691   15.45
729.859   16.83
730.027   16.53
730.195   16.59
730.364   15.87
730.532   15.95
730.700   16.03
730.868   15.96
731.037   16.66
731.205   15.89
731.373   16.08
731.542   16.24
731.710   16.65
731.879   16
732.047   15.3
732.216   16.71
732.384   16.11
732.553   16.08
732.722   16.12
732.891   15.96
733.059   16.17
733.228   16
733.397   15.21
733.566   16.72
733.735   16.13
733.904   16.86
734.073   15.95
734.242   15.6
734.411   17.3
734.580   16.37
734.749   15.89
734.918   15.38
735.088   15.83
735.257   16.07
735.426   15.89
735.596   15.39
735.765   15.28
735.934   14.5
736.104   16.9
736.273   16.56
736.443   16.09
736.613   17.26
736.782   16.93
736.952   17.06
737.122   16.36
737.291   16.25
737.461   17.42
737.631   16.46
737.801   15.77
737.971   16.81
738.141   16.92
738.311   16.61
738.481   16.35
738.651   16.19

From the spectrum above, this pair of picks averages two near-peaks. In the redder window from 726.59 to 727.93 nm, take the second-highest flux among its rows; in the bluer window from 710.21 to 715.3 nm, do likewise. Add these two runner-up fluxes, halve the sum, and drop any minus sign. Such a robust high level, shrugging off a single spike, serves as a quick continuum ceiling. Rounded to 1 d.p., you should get 16.6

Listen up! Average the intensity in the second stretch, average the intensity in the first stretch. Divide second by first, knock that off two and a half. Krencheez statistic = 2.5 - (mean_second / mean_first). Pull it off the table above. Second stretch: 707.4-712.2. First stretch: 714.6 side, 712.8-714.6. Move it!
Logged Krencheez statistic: 1.47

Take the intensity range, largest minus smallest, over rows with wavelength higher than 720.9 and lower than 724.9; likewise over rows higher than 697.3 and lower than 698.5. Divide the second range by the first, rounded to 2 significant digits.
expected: 1.5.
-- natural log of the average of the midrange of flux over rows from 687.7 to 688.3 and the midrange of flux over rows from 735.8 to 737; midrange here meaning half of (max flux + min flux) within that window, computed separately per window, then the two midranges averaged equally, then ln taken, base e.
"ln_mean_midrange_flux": 2.782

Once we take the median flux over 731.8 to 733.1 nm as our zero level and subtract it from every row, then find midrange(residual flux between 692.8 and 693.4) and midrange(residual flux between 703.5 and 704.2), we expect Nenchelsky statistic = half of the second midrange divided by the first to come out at -0.6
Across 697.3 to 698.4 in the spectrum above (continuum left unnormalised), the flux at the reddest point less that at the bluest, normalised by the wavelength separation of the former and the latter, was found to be 1.4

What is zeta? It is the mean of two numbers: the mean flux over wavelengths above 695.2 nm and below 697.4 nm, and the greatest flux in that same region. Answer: 17.1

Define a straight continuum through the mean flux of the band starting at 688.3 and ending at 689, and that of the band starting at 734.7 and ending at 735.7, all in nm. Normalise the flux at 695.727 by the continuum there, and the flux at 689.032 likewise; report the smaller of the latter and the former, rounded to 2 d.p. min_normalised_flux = 1.00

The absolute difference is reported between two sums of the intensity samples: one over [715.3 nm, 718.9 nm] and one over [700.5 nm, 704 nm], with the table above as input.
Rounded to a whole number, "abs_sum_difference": 25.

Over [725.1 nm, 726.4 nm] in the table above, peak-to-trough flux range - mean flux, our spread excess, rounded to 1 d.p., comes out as -14.8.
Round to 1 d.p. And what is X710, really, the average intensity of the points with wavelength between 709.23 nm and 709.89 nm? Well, 15.7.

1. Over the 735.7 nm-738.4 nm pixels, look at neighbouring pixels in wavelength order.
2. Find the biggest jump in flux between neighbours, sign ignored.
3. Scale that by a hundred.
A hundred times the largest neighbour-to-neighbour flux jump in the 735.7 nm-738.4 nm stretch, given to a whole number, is 240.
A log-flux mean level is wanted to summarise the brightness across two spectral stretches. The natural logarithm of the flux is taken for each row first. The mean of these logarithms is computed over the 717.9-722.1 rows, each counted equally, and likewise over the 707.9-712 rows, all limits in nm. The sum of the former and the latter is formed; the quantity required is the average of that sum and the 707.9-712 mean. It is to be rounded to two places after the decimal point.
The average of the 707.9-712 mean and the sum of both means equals 4.11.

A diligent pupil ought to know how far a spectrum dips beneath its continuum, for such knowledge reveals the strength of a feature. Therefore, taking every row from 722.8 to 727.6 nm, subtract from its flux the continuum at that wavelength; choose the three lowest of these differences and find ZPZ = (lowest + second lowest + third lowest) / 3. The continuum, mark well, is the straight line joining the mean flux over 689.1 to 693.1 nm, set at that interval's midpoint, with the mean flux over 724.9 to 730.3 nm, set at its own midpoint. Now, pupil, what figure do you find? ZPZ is -1.05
